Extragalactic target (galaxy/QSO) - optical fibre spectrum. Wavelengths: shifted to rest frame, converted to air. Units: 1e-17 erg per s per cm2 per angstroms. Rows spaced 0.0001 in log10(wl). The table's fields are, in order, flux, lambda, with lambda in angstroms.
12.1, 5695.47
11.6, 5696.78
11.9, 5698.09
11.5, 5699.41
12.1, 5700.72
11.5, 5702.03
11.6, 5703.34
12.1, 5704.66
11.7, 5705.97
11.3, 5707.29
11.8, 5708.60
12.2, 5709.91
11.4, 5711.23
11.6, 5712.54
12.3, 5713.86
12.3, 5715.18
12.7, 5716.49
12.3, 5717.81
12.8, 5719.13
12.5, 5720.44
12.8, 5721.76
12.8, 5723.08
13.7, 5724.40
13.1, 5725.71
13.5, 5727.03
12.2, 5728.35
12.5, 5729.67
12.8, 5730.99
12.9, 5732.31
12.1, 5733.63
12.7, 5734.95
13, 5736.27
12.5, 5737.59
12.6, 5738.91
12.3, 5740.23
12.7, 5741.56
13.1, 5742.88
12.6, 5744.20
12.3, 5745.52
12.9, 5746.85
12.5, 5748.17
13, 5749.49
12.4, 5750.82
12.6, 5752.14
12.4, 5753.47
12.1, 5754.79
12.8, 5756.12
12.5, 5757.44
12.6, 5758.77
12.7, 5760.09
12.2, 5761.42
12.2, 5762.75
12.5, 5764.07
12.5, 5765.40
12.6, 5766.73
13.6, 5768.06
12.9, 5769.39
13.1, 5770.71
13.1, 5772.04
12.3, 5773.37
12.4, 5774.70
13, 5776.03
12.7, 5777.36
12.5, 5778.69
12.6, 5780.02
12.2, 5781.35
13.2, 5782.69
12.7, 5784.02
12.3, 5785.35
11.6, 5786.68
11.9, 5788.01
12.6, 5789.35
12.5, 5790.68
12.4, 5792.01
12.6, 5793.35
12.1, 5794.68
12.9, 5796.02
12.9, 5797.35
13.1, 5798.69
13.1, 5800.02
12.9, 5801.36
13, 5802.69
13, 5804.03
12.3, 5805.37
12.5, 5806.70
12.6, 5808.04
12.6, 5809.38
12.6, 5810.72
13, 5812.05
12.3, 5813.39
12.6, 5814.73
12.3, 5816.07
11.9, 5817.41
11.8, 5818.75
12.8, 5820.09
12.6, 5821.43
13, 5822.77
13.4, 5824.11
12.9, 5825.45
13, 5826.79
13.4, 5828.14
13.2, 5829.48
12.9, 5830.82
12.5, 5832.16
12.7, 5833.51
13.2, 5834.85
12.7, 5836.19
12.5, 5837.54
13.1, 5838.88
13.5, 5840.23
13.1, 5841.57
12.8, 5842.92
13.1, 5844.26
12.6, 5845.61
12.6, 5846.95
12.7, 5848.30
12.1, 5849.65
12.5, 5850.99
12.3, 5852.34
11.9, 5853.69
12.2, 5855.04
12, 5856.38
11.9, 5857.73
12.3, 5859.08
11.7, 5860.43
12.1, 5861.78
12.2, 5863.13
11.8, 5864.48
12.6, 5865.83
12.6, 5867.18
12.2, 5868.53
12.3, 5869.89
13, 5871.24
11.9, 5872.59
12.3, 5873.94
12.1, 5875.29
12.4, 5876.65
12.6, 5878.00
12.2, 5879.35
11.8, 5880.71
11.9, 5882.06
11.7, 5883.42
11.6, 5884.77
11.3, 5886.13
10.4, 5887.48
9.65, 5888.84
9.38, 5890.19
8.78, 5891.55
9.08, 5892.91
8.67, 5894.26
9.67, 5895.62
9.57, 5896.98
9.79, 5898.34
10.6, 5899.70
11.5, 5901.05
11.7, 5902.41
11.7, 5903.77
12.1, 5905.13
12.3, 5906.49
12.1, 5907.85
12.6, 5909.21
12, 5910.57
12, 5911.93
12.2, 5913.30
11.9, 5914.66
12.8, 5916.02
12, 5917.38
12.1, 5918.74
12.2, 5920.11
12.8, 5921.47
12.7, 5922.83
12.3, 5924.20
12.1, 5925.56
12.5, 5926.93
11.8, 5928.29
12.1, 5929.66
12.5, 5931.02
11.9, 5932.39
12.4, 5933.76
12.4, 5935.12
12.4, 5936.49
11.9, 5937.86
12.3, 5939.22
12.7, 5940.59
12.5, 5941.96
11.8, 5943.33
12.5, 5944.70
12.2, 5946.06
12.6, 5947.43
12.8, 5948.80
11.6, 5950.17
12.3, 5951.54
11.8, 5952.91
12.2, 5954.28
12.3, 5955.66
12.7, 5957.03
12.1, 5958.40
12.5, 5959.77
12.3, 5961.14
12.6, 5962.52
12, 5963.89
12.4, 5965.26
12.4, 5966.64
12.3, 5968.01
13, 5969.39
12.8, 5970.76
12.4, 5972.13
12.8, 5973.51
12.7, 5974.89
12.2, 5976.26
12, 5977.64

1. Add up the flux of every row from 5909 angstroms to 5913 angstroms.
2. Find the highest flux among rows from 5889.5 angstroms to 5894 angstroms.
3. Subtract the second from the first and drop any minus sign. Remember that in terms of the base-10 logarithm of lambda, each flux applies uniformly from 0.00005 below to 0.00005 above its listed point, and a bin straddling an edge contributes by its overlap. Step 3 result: 27.2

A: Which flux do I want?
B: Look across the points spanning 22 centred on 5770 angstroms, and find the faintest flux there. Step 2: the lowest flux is 12.2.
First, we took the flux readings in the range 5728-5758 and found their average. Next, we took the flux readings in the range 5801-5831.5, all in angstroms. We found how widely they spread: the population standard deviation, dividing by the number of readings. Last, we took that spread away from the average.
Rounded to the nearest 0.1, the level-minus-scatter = 12.2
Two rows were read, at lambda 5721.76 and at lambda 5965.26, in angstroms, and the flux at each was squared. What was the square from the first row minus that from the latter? 10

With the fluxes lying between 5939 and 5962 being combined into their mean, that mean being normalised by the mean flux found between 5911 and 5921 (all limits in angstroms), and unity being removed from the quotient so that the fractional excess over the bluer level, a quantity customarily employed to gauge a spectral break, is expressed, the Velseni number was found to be 0.01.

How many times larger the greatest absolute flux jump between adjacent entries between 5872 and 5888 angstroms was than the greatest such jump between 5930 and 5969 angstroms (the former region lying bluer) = 0.75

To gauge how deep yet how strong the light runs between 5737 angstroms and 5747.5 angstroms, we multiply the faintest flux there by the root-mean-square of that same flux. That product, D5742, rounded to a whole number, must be 155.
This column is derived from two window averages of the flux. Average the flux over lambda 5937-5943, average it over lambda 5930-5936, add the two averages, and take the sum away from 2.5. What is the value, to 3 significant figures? -22.1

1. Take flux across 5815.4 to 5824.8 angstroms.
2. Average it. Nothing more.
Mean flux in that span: 12.5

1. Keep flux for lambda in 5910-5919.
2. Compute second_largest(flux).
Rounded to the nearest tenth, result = 12.2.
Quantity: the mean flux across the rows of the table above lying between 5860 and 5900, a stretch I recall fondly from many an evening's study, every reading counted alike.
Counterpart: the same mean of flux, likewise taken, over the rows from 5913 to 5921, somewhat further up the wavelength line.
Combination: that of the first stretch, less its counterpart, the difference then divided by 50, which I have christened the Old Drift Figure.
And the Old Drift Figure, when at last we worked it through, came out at -0.019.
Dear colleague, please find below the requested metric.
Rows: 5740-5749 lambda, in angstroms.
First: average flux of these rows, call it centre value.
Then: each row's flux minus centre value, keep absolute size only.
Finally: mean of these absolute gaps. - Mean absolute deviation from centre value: 0.23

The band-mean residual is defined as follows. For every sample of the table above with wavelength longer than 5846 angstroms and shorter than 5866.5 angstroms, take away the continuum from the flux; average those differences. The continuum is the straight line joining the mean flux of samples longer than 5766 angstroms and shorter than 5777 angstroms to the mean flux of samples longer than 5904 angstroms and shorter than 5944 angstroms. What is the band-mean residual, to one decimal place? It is -0.3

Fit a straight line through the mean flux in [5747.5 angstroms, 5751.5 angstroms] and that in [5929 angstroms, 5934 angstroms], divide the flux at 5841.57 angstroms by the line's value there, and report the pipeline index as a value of 1.05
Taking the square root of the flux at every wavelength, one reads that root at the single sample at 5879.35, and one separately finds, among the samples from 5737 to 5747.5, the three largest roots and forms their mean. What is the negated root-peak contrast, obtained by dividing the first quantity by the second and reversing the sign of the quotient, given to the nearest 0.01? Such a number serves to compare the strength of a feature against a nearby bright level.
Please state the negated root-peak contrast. -0.97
